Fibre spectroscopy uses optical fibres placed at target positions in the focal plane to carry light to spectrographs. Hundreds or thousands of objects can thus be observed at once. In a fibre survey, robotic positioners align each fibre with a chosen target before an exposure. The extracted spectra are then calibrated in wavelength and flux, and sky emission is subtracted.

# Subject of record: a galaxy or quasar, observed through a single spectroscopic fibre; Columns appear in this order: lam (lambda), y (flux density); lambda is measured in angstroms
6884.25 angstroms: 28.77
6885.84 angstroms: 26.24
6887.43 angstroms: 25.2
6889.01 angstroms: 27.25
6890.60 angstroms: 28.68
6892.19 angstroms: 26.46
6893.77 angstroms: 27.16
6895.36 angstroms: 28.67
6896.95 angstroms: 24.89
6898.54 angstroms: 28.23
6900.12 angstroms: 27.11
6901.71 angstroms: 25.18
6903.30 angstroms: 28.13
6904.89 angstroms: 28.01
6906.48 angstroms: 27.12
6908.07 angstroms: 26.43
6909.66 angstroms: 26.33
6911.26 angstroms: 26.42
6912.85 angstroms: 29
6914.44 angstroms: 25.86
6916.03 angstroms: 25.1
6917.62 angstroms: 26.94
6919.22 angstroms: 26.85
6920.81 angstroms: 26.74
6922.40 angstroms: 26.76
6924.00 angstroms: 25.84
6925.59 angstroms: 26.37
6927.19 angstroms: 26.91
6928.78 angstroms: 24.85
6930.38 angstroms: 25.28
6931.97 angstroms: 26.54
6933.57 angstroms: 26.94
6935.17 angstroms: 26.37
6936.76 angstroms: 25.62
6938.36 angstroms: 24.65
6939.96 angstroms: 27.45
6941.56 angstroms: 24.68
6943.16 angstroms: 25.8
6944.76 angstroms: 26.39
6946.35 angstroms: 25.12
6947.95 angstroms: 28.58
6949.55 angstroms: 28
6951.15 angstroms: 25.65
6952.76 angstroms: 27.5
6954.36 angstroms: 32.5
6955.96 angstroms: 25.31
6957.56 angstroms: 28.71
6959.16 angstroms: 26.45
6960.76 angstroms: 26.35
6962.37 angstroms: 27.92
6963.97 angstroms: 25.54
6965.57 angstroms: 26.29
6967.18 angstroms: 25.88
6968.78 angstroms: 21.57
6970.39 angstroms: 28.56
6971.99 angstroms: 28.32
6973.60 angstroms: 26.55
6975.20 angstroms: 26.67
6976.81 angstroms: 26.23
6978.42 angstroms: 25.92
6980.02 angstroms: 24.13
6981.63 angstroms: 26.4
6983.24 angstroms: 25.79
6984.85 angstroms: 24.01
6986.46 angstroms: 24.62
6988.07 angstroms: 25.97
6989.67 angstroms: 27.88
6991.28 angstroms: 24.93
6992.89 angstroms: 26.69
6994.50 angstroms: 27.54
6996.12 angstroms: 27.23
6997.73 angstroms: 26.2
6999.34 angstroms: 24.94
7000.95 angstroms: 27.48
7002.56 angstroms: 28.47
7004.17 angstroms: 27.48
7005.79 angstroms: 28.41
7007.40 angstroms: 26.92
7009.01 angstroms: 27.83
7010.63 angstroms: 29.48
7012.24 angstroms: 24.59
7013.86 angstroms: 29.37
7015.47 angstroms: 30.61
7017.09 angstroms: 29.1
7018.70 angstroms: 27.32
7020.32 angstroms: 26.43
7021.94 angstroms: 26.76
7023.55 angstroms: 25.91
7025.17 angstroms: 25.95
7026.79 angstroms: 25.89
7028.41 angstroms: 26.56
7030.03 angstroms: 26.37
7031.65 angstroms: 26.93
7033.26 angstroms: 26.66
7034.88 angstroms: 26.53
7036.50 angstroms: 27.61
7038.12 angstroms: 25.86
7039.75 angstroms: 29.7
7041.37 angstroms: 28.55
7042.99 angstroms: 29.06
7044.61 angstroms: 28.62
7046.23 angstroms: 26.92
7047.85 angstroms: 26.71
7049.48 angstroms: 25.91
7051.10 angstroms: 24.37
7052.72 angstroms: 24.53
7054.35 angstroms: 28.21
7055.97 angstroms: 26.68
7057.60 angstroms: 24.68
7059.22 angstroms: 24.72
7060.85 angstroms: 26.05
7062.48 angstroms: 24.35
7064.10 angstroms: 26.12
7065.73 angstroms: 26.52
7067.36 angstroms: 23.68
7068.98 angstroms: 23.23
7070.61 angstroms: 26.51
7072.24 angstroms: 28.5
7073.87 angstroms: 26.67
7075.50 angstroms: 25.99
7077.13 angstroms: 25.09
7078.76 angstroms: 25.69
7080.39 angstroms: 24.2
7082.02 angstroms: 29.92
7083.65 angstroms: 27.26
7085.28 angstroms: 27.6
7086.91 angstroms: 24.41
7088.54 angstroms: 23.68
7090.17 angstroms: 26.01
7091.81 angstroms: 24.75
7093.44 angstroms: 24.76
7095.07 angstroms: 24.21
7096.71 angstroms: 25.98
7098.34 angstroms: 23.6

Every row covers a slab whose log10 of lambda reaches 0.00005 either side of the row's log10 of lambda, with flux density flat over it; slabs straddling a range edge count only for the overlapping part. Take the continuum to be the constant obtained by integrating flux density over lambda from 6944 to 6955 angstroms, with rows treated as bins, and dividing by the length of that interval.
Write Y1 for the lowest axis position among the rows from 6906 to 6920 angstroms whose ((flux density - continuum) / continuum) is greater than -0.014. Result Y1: 6912.85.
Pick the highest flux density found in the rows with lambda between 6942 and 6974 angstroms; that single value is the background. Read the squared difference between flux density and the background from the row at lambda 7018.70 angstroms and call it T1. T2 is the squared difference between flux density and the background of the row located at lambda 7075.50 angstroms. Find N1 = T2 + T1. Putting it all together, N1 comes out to 69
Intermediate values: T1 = 27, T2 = 42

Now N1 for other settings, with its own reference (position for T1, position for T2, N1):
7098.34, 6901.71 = 133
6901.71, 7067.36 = 131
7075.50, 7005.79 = 59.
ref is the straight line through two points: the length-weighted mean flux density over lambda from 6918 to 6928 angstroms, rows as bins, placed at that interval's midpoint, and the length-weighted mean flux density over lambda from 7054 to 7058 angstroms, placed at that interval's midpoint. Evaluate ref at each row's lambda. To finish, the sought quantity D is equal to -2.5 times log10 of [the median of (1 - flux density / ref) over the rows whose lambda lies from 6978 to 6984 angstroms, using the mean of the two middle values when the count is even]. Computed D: 3.9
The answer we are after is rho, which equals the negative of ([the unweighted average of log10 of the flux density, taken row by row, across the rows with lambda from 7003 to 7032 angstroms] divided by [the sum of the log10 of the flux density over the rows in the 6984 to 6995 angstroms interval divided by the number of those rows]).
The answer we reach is -1.02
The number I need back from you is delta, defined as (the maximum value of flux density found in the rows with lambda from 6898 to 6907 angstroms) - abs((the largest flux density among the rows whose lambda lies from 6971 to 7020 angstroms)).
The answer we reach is -2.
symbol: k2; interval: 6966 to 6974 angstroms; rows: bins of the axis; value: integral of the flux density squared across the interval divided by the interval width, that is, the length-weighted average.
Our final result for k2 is 690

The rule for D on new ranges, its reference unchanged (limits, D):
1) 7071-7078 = 5.5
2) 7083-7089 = 4.0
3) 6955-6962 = 5.5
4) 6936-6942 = 3.2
